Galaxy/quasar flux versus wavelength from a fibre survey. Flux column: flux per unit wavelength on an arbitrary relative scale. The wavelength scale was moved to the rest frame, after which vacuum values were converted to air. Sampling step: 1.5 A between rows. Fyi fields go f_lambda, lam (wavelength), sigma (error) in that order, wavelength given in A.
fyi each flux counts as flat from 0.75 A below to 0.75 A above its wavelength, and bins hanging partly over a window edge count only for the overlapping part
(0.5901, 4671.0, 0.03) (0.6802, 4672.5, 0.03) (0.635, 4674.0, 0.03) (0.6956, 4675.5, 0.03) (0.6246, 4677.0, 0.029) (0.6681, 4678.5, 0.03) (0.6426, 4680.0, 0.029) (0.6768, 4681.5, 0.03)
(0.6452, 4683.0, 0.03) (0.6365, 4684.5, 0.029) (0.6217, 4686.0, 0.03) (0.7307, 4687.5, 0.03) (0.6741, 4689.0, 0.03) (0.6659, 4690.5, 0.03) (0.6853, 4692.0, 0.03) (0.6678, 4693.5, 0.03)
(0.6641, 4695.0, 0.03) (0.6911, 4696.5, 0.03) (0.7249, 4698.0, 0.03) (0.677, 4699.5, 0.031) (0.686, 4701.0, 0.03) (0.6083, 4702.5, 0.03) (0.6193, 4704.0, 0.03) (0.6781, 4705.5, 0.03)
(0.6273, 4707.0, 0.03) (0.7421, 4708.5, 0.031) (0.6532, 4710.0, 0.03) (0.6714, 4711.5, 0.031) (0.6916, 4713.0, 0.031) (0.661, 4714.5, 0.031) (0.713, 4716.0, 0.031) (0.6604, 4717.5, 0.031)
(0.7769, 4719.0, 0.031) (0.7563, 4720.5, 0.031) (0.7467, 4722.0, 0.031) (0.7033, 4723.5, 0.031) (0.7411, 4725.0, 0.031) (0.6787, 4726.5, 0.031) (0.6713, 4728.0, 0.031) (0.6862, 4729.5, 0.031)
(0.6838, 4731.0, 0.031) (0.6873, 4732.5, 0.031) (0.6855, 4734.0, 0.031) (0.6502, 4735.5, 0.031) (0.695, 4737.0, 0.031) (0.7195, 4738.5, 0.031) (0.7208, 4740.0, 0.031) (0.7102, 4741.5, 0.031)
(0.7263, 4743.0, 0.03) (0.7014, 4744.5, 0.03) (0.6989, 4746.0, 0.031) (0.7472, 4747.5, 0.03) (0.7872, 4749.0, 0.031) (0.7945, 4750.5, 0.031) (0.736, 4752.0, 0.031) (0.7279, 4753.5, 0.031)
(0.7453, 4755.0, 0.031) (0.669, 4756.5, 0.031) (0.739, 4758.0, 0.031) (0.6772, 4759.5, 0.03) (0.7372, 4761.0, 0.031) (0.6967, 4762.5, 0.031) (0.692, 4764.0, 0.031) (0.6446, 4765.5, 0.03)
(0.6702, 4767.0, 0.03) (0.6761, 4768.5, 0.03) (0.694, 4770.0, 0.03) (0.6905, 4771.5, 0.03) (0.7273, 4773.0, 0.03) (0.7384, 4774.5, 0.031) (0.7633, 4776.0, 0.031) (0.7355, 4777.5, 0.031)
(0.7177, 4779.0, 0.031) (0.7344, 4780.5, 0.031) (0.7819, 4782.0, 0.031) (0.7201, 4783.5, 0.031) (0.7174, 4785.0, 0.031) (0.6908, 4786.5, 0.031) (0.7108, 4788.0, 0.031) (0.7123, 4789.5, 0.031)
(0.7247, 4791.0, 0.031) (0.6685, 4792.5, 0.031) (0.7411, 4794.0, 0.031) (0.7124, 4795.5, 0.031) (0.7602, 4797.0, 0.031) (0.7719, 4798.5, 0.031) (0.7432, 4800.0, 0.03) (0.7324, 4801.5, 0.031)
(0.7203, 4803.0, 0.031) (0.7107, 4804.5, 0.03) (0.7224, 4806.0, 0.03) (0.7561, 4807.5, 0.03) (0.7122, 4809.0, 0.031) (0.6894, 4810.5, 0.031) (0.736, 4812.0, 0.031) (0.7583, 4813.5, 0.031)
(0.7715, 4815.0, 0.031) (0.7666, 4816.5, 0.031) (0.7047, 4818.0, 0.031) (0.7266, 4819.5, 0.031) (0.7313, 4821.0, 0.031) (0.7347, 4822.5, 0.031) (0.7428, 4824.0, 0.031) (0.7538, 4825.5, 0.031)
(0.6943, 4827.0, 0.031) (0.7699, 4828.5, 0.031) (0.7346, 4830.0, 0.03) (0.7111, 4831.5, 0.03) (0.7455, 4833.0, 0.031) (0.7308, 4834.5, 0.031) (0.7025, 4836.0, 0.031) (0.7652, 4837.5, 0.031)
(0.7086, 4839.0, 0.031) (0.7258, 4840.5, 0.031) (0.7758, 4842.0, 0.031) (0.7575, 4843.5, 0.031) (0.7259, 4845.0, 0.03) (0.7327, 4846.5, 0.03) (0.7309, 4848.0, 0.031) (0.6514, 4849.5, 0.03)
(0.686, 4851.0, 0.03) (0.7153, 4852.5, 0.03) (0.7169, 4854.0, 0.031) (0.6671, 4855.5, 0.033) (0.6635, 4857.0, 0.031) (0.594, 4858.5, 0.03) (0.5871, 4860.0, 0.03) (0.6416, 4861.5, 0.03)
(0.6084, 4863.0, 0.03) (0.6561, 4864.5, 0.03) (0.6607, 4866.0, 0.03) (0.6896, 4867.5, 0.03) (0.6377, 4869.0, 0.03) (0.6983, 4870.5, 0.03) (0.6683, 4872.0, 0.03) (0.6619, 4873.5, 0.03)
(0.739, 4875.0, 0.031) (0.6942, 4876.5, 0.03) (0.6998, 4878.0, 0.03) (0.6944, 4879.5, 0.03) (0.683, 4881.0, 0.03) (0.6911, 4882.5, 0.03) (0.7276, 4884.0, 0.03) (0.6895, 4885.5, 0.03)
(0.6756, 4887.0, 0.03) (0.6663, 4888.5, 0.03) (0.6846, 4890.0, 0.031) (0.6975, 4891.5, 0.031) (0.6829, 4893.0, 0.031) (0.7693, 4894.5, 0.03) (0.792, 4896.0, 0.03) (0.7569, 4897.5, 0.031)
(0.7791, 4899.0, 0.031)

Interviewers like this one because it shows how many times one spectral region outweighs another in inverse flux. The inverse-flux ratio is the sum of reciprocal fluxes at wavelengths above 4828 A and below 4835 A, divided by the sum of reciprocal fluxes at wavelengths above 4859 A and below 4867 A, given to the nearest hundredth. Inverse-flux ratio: 0.85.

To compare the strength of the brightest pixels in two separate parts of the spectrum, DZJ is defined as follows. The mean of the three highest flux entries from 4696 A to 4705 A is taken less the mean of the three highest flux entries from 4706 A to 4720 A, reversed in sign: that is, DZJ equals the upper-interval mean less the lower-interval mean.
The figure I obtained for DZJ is 0.04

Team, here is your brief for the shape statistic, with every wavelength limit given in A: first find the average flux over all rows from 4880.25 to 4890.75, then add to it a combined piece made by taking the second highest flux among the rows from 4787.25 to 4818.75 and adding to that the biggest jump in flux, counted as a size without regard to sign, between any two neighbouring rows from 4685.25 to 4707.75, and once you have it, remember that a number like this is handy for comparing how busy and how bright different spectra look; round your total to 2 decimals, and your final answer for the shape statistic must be 1.57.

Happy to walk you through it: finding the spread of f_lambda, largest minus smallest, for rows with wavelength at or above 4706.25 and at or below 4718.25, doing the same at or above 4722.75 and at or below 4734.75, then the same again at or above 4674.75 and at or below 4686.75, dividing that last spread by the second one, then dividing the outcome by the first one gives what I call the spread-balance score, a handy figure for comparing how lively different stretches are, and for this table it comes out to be 9.2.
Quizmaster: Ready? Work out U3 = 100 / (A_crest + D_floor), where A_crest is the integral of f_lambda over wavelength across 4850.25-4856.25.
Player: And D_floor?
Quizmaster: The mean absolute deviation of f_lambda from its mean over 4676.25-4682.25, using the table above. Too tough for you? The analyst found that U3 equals 23.8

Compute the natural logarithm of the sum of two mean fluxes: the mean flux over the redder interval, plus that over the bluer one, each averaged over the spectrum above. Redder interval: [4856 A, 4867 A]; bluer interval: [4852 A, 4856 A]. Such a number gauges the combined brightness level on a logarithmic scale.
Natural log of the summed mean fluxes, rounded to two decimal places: 0.29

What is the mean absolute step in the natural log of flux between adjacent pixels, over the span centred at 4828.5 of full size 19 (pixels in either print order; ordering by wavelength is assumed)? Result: 0.041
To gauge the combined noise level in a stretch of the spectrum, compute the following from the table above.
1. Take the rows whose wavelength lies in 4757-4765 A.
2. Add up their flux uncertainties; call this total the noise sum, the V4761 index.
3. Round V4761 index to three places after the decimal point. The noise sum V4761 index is 0.154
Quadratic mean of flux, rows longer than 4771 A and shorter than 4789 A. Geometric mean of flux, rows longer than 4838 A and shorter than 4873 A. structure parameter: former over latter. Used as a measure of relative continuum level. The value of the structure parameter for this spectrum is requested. 1.069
